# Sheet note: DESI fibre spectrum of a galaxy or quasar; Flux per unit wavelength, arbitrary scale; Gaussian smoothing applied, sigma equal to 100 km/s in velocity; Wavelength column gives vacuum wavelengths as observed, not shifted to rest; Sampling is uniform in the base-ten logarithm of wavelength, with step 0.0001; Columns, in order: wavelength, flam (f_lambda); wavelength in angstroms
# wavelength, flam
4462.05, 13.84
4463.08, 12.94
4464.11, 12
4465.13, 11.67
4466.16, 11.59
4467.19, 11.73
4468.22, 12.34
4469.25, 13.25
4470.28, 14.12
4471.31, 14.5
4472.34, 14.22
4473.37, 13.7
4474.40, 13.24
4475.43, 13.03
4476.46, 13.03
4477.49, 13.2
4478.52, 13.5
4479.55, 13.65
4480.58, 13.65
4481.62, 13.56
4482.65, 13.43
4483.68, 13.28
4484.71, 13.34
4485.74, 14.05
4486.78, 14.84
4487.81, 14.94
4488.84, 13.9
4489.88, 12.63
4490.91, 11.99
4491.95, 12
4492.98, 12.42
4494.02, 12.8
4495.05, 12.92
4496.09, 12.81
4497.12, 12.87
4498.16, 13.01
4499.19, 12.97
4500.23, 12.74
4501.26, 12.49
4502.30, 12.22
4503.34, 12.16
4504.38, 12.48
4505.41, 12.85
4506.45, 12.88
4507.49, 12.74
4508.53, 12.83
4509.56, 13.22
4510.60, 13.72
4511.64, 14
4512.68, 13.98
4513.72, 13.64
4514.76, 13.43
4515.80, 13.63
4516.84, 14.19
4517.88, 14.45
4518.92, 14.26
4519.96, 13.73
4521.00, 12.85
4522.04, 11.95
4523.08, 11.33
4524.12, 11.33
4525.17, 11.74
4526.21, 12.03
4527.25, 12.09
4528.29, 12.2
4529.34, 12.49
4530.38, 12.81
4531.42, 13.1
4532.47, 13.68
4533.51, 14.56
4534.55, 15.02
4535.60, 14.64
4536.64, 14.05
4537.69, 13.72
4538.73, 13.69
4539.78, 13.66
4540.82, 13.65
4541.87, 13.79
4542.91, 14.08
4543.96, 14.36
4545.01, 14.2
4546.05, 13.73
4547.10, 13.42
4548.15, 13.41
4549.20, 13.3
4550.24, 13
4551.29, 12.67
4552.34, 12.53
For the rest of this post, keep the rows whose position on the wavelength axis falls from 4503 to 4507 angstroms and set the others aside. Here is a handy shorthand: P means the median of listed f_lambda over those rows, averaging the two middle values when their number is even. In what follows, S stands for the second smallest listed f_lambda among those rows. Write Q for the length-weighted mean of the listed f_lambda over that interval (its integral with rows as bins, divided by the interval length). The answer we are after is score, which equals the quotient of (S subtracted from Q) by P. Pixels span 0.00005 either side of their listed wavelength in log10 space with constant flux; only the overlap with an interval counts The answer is 0.010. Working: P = 12.7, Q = 12.6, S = 12.48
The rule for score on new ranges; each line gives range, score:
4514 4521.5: 0.026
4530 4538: 0.063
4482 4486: 0.014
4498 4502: 0.002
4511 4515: 0.010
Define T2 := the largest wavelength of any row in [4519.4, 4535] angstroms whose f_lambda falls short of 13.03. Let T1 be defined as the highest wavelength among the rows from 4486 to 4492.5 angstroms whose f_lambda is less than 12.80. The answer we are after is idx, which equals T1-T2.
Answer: -38.4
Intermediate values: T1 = 4491.95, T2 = 4530.38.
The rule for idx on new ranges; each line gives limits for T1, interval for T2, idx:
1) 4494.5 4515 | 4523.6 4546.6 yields -22.9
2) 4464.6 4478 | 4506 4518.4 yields -40.3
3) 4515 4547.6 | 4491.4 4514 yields 20.8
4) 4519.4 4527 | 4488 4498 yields 29.1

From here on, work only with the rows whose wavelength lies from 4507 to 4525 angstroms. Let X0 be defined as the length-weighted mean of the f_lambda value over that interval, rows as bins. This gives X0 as 13.2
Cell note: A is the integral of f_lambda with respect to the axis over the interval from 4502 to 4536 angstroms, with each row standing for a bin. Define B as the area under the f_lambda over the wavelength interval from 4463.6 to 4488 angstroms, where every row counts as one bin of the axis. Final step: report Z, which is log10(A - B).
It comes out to 2.08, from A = 445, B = 325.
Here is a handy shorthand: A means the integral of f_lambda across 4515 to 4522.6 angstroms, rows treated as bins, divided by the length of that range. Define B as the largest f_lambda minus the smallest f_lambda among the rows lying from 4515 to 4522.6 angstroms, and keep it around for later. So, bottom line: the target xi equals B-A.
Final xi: -11.1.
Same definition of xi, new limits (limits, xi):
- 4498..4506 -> -11.8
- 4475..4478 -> -12.9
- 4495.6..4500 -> -12.7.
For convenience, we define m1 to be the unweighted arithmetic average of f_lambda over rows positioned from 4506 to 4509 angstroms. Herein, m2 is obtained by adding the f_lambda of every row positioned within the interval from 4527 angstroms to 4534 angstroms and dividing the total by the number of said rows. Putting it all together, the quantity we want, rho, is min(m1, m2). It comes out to 12.8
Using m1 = 12.8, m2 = 13.0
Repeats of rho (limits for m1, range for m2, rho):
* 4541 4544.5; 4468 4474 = 13.7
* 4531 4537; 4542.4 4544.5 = 14.2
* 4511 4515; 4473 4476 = 13.3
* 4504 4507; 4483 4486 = 12.7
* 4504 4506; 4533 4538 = 12.7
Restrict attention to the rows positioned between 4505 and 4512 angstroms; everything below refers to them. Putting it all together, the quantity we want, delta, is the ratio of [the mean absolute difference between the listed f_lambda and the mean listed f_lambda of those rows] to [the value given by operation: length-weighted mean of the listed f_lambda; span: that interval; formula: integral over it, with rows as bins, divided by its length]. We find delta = 0.031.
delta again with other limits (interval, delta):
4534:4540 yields 0.033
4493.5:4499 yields 0.005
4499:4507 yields 0.021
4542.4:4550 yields 0.027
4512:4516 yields 0.011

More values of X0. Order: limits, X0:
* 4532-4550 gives 13.9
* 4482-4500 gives 13.2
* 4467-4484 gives 13.4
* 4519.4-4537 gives 12.9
